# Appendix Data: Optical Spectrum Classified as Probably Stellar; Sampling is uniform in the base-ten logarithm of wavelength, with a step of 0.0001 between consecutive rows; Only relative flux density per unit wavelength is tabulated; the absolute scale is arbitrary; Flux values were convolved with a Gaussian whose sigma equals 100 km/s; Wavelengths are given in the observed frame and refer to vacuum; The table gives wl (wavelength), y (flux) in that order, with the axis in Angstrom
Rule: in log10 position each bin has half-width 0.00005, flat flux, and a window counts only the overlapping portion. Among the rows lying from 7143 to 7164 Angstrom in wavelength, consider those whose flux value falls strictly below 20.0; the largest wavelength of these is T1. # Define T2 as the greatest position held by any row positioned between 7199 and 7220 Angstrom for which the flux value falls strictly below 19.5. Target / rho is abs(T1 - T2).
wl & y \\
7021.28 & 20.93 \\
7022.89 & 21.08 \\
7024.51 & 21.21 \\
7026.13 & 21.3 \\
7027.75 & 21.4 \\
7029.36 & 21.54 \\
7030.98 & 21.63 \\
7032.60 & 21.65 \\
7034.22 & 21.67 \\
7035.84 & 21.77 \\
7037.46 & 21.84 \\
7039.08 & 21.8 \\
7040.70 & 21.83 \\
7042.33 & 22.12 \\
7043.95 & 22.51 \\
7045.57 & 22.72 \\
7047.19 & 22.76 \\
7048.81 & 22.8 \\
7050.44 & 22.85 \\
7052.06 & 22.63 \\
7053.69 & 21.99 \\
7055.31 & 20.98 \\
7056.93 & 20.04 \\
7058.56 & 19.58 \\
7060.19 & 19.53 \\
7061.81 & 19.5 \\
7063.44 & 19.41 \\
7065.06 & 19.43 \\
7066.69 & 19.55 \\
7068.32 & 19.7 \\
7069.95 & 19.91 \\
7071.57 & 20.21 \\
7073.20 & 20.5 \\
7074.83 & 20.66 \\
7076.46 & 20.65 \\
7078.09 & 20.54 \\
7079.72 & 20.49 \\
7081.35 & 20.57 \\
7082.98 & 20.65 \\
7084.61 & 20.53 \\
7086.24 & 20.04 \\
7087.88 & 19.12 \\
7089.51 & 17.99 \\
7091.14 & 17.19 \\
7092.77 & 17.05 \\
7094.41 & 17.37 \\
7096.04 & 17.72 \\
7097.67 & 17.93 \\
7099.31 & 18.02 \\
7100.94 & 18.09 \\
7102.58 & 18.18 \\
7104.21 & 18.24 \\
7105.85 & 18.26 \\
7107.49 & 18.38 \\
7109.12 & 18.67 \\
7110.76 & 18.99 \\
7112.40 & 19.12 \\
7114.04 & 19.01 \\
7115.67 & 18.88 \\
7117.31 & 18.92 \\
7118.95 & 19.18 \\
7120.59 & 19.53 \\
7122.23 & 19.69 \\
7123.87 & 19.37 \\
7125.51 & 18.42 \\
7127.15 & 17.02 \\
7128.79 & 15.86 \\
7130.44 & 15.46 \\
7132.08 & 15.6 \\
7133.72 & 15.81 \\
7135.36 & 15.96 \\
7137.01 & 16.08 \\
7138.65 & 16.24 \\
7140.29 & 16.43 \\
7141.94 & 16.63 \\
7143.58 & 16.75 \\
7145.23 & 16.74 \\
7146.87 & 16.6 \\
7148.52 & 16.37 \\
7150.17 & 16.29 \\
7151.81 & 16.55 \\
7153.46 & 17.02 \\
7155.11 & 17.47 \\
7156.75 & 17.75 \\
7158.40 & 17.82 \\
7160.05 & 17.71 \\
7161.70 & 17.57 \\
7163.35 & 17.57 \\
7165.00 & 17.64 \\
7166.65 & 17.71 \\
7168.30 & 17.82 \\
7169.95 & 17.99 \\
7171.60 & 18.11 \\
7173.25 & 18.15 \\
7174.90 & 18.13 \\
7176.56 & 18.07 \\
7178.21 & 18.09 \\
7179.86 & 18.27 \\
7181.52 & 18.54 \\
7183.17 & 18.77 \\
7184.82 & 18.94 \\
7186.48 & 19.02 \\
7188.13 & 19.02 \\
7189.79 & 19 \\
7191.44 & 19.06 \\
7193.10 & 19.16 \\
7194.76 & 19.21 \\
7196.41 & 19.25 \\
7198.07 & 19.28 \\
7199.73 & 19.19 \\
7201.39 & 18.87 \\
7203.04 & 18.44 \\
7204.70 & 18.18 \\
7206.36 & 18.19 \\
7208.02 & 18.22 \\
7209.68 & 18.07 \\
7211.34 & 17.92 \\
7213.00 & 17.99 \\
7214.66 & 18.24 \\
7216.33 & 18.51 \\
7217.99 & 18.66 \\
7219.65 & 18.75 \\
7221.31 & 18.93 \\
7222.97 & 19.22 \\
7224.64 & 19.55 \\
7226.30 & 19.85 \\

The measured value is 56.3 Angstrom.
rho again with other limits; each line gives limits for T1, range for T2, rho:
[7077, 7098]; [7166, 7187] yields 88.8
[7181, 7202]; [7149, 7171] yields 31.4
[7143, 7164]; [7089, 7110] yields 54.2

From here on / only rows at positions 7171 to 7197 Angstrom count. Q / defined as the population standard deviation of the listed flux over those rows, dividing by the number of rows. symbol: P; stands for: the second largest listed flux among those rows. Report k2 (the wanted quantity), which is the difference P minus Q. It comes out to 18.8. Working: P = 19.21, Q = 0.45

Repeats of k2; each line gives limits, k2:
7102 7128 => 18.9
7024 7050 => 22.3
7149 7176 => 17.6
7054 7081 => 20.1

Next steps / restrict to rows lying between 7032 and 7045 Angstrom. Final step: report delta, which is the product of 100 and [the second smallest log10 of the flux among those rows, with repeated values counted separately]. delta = 134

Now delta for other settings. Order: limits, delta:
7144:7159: 121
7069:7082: 131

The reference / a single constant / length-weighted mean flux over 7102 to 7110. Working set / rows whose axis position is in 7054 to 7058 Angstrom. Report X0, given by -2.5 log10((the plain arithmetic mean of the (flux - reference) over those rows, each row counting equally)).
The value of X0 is -0.83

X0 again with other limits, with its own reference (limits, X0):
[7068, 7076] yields -0.66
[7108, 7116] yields 0.60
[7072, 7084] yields -0.87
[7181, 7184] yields 1.33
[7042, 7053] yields -1.58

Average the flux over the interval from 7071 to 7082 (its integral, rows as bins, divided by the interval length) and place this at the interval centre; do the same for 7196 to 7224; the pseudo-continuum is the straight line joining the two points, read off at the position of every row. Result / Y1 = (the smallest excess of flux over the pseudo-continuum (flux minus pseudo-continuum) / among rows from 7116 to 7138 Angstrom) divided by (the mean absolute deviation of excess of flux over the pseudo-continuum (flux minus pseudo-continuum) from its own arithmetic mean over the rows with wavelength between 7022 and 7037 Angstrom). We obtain -17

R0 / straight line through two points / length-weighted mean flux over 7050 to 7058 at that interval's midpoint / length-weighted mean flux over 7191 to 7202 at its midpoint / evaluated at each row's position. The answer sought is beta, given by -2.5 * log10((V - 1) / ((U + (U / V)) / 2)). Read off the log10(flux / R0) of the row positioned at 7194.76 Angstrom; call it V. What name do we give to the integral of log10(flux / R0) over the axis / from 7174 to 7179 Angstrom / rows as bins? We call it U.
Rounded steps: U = -0.2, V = 0.001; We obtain 5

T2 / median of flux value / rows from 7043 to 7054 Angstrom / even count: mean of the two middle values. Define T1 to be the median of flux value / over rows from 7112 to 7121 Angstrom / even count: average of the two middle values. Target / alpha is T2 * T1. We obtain 433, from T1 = 19.1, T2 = 22.7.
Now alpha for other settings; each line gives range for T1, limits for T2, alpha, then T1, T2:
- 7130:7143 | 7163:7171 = 284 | 16.0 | 17.7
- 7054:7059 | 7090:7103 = 357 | 20.0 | 17.8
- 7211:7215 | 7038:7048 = 401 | 18.0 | 22.3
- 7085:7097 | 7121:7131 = 314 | 17.7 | 17.7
